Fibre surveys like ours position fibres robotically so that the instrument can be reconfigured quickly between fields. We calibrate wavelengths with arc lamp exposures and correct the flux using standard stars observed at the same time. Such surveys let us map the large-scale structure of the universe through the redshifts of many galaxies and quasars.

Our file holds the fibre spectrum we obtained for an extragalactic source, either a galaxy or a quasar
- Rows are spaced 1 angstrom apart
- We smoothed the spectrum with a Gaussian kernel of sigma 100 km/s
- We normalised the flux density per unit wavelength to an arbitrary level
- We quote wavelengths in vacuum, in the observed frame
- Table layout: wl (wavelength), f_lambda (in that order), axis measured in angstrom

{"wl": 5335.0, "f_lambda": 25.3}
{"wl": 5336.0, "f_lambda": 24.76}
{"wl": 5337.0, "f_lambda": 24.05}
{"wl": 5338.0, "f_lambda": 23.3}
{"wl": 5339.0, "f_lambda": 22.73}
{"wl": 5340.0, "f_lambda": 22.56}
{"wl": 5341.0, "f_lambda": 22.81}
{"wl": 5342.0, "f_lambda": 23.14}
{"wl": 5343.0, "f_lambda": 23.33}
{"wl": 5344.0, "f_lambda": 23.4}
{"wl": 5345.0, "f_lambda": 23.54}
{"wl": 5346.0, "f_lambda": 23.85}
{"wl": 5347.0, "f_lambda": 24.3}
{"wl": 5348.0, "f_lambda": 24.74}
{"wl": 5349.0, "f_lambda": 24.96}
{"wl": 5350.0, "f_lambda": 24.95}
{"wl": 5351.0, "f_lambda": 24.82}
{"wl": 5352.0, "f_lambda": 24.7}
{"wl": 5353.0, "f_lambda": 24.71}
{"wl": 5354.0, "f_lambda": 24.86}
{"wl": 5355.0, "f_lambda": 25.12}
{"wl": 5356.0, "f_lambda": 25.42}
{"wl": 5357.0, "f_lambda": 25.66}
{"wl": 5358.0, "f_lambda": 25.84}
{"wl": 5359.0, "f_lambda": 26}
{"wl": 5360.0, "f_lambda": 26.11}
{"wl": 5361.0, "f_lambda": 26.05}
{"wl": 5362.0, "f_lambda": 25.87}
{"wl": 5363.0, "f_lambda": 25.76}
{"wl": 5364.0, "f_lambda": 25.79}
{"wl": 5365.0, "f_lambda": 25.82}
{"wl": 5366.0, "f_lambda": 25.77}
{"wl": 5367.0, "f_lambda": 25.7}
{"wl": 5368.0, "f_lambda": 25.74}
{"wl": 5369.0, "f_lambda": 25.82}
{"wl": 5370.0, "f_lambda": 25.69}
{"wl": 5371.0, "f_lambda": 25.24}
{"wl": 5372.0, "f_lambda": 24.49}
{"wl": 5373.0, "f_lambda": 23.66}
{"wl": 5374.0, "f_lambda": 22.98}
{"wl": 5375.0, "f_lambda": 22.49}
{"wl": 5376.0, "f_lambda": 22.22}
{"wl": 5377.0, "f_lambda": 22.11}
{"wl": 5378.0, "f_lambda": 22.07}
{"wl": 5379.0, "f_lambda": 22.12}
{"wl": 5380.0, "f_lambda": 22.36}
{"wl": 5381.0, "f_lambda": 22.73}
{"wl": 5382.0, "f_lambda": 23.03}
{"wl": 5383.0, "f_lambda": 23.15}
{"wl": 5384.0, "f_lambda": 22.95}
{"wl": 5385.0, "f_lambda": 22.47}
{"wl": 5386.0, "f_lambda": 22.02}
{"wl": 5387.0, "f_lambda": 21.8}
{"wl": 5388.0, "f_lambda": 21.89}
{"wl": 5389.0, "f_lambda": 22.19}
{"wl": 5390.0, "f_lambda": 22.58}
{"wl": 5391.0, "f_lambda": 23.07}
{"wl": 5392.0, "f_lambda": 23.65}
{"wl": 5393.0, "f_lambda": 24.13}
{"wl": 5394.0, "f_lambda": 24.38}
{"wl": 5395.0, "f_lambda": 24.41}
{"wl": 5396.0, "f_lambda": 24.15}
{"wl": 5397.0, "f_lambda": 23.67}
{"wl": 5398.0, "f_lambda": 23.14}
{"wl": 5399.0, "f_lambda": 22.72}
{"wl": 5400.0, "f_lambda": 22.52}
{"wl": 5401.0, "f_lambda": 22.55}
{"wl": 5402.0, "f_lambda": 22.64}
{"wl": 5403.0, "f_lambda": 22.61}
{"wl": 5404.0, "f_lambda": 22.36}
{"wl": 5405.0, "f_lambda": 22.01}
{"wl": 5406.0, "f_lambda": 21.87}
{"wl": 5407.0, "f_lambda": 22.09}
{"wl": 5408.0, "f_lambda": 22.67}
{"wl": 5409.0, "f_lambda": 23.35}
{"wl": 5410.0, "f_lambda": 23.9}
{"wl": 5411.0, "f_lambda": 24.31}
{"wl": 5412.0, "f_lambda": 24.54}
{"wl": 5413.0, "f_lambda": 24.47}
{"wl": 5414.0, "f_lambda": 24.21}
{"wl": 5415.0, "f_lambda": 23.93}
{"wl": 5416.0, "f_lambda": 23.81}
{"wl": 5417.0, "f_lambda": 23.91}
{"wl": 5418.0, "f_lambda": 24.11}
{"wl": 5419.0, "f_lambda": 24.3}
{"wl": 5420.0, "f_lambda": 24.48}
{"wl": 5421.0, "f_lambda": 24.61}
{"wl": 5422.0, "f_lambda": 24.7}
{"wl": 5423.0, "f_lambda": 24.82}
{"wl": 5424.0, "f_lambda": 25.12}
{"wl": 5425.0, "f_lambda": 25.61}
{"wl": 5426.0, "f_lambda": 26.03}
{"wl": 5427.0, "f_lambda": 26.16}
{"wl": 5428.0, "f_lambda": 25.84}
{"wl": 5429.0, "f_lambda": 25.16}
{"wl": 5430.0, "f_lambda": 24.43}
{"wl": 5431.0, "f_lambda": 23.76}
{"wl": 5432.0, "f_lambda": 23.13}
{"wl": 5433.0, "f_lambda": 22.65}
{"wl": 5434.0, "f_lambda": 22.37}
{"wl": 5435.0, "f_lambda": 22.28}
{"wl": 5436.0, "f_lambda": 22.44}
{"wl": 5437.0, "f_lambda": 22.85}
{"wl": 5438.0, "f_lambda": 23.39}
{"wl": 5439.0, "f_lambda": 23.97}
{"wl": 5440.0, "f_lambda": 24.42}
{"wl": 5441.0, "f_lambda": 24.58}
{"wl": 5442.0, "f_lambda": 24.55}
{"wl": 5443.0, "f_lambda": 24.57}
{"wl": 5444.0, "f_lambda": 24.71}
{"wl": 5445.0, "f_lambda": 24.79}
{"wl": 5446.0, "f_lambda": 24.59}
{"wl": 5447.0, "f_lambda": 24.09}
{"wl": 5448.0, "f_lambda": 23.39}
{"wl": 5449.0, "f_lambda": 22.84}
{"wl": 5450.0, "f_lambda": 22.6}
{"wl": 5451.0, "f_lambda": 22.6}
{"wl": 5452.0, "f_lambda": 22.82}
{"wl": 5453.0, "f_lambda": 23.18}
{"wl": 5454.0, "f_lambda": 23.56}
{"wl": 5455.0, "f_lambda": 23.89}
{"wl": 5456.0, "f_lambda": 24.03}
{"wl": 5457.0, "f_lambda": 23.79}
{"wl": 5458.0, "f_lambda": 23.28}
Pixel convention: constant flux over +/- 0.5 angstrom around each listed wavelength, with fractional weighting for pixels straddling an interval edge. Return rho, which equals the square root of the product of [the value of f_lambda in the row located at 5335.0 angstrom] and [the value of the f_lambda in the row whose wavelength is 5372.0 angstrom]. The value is 24.9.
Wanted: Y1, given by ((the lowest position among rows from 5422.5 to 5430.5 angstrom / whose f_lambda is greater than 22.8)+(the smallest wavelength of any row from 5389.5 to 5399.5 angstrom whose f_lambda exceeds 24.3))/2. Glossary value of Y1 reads 5408.5 angstrom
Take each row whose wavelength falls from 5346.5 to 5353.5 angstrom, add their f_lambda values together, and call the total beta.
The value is 173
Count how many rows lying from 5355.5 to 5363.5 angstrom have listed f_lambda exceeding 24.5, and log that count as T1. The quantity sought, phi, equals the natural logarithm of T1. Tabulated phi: 2.1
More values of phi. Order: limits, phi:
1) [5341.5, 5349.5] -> 0.7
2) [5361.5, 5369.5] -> 2.1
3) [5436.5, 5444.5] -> 1.4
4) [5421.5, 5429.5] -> 2.1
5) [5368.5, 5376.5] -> 1.1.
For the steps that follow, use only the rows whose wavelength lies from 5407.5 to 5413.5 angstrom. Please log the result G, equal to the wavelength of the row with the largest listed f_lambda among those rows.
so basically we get 5412.0 angstrom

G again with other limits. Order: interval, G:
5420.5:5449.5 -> 5427.0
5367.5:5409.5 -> 5369.0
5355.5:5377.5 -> 5360.0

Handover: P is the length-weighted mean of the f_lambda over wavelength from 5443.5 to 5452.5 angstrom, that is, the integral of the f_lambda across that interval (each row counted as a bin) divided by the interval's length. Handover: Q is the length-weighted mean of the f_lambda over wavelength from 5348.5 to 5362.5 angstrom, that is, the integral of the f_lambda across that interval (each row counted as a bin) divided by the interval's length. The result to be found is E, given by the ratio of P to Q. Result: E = 0.93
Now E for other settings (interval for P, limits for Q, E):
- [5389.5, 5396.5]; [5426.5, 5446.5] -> 0.99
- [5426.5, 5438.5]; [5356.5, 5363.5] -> 0.92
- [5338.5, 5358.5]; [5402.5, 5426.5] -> 1.02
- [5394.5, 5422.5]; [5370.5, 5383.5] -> 1.02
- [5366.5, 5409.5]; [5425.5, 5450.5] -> 0.97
